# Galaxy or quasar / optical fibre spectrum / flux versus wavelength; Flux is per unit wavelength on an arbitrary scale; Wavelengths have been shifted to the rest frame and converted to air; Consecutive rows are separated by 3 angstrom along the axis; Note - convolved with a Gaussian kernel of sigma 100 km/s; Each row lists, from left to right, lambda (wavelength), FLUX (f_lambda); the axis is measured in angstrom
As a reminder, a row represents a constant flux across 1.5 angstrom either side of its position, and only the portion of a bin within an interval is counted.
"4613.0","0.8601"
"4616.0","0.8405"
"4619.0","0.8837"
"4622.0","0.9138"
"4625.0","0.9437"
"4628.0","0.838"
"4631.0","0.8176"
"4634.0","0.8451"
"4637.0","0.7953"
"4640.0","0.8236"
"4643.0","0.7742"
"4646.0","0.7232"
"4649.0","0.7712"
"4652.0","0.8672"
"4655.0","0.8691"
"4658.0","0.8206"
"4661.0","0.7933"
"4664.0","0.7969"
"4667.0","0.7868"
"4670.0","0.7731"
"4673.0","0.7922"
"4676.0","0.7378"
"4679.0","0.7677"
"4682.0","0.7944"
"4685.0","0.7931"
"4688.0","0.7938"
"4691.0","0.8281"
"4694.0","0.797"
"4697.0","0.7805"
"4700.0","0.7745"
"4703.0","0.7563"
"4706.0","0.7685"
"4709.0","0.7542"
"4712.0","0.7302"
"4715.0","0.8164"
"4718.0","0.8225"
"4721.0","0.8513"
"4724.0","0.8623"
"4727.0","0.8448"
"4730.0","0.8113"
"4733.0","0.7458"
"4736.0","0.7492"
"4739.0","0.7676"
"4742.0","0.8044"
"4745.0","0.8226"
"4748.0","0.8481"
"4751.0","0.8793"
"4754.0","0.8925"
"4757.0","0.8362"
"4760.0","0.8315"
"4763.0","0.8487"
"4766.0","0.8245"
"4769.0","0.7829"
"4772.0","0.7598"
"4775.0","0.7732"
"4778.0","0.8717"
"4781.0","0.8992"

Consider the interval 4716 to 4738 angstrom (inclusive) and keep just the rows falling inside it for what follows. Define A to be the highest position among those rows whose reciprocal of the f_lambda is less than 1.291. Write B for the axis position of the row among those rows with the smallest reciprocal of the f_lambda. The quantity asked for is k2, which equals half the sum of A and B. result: 4727.0 angstrom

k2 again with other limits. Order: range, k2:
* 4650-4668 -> 4661.0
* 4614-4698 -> 4661.0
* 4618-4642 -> 4632.5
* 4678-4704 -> 4694.0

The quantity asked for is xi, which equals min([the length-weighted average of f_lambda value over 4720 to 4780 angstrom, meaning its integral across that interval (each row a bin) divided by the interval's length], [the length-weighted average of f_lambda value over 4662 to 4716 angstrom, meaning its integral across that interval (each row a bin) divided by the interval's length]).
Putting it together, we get 0.780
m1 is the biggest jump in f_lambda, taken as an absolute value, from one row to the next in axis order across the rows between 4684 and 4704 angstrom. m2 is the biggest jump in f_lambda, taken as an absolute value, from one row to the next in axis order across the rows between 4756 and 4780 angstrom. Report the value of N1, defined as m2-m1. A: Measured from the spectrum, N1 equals 0.06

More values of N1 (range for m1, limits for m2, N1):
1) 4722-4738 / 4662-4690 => -0.01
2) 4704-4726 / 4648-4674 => 0.01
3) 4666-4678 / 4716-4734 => 0.01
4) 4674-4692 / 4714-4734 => 0.03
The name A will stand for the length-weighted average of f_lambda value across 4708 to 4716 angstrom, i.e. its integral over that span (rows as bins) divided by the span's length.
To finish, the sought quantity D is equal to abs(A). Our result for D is 0.76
